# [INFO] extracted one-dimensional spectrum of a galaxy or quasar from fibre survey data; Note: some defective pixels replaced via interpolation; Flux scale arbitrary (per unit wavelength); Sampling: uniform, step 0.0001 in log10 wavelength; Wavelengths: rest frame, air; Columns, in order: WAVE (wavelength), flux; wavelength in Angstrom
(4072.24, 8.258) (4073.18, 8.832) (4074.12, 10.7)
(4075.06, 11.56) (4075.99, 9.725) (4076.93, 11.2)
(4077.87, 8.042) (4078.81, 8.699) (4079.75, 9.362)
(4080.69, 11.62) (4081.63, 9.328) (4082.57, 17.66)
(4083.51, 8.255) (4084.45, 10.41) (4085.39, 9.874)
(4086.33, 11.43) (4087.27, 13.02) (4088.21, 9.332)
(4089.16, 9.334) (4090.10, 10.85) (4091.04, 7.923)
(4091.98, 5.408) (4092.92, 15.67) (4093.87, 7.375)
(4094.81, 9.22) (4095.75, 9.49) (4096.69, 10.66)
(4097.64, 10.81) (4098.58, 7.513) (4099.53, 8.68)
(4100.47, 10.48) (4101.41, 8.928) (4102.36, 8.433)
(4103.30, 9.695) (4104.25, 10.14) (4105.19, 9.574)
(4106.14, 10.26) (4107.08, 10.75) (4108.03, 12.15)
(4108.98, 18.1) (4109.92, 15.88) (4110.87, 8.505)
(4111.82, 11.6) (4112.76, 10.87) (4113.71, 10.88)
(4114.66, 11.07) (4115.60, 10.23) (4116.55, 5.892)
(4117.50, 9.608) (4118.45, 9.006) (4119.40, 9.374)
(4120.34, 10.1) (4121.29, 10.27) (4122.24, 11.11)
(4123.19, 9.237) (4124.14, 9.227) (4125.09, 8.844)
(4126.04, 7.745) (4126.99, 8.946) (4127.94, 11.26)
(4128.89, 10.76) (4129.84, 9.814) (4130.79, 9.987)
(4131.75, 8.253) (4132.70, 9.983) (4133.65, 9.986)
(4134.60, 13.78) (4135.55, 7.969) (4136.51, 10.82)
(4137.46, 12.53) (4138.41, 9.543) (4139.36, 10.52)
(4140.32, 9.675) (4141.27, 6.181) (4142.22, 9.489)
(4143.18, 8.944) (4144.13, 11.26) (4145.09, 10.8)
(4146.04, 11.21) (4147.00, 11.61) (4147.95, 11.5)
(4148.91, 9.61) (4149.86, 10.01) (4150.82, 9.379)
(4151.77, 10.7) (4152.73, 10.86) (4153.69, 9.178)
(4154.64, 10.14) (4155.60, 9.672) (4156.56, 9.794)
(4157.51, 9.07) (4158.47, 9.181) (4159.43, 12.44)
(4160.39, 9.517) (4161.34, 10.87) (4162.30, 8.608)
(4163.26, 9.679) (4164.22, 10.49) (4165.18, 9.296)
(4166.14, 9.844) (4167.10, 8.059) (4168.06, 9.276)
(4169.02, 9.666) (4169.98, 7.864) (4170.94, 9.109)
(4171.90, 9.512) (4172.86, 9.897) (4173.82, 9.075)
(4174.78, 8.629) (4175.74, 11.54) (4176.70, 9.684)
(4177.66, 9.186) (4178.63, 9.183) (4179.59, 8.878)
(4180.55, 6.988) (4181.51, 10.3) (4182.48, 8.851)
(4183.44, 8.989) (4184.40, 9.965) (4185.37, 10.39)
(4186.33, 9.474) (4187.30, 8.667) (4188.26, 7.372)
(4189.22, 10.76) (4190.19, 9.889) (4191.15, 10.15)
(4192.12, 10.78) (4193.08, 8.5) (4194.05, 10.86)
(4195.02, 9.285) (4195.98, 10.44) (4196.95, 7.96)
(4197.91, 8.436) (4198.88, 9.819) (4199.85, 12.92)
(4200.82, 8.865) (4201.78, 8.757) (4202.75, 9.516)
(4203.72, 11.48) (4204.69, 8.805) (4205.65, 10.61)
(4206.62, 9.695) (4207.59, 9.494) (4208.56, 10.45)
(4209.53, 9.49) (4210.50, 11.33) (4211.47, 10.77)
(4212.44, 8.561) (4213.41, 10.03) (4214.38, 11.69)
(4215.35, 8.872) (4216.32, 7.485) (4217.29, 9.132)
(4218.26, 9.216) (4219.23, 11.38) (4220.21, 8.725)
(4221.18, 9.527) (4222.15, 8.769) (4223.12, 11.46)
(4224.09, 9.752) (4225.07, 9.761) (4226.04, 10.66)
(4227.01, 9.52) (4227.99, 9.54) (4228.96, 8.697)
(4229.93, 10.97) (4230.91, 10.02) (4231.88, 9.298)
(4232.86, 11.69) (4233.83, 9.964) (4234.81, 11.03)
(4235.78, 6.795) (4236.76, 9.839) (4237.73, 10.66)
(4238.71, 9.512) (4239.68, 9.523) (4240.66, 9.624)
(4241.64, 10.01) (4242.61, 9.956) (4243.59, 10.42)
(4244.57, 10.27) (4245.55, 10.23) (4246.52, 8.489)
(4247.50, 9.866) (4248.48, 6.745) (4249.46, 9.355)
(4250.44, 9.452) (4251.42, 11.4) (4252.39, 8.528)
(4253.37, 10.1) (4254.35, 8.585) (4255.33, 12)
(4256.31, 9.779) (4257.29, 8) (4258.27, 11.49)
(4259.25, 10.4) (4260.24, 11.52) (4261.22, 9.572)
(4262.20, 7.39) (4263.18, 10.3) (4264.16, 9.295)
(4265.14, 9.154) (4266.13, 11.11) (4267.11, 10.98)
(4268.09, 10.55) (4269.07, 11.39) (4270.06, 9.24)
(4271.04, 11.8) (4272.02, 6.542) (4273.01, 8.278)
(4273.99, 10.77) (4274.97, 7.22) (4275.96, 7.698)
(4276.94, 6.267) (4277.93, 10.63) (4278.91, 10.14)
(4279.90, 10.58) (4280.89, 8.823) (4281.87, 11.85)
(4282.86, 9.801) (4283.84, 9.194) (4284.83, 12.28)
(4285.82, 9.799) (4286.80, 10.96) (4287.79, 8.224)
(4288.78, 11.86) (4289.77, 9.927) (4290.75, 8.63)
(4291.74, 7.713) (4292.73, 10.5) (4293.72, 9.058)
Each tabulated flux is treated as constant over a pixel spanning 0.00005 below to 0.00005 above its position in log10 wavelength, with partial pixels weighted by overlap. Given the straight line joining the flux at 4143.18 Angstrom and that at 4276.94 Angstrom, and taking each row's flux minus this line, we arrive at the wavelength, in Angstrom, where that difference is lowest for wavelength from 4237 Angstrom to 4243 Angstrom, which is 4238.71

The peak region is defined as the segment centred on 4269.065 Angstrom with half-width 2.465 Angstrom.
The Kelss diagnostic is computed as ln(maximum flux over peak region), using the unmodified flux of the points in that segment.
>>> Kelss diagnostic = 2.47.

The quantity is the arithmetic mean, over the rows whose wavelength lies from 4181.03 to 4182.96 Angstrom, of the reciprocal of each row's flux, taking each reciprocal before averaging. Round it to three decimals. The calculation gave 0.105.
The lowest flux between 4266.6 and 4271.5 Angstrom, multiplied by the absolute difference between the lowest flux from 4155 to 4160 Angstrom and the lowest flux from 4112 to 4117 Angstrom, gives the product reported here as 29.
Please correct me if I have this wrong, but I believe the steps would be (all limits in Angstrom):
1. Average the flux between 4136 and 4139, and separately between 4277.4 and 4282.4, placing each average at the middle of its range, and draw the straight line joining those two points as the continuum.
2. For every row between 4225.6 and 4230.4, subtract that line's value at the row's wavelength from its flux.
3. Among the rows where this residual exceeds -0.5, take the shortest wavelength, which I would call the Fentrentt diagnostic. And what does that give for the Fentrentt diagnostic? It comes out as 4226.04 Angstrom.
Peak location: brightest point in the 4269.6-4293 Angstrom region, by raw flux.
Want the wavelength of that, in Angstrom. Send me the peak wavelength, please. 4284.83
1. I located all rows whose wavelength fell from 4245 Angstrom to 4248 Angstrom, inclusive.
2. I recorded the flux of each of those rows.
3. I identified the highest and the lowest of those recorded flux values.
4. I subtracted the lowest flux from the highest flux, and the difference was 1.7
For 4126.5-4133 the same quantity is 3.0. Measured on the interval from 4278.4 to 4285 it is 3.5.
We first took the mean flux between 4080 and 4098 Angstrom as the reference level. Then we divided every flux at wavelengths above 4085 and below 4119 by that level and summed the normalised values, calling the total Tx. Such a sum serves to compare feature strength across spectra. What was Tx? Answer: 35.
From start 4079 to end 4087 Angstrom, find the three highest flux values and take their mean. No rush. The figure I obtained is 13.6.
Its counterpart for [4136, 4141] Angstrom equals 11.3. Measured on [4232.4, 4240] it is 11.1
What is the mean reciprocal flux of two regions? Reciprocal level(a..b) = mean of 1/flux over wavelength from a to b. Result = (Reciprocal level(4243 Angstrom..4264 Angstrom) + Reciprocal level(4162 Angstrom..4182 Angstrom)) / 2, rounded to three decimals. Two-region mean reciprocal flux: 0.107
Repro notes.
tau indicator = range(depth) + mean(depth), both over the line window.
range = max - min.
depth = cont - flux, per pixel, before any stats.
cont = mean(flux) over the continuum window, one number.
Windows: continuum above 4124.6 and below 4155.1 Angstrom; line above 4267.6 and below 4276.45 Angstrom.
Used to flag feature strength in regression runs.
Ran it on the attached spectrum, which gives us 6.0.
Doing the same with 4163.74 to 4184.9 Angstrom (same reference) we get 5.3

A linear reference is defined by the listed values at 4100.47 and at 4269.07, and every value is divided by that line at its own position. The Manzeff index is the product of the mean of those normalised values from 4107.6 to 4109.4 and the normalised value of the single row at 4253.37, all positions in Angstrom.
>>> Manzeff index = 1.28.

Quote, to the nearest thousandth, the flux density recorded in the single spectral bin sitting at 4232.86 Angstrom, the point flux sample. 11.690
